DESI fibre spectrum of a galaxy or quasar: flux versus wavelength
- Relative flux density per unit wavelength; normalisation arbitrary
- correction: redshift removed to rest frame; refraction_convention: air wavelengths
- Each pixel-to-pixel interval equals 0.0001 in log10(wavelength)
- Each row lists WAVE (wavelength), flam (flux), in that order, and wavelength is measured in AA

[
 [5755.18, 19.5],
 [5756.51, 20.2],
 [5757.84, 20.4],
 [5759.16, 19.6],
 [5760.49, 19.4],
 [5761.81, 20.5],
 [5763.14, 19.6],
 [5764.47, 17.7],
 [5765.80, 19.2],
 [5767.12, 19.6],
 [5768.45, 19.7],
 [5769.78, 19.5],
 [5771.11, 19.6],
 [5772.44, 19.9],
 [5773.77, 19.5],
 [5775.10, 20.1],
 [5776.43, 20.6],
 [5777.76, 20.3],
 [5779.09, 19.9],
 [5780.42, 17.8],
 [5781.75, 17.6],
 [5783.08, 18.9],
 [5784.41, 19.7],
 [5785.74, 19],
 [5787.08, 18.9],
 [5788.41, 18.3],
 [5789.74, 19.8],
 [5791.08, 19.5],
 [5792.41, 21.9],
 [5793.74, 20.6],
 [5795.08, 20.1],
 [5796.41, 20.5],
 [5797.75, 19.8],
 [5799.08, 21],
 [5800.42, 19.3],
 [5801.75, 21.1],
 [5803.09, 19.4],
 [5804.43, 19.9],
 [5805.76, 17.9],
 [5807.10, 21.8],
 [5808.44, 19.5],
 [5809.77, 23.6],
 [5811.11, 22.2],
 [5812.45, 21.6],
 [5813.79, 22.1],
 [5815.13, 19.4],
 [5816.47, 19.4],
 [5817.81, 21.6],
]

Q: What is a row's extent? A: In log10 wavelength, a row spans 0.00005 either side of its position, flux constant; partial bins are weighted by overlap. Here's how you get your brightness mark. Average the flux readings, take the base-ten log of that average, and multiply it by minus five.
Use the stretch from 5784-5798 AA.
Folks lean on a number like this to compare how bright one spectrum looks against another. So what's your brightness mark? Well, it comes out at -6.486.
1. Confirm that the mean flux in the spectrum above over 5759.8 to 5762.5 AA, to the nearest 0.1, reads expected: 19.9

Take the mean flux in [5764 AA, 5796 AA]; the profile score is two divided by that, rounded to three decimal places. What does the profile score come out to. 0.103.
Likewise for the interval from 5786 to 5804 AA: 0.100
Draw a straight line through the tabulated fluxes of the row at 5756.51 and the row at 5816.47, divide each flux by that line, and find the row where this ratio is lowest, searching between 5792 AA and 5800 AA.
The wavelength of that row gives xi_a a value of 5797.75 AA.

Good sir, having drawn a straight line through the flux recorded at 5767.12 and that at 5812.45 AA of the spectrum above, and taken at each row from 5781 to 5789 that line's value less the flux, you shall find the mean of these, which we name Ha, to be 1.7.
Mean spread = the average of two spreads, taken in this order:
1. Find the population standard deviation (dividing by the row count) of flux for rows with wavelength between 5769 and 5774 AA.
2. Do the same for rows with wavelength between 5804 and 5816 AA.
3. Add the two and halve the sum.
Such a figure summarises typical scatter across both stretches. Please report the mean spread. 0.93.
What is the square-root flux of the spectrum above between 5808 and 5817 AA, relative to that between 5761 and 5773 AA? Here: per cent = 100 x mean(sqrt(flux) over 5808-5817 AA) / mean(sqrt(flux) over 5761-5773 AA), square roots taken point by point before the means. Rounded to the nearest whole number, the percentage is 104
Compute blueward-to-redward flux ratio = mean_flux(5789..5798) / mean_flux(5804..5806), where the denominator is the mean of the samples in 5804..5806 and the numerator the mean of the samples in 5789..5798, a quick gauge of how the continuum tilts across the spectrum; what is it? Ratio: 1.07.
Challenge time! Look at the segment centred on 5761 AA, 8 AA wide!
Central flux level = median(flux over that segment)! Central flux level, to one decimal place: 19.6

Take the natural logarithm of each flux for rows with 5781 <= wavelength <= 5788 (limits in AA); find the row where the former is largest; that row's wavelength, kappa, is 5784.41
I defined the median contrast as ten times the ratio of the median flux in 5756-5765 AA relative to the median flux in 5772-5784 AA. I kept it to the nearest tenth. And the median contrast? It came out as 9.8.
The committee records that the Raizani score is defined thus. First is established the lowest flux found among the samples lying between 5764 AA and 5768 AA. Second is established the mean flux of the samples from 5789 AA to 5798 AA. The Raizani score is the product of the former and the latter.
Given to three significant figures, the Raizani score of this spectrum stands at 360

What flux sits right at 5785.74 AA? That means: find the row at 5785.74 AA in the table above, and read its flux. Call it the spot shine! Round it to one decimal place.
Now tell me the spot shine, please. 19.0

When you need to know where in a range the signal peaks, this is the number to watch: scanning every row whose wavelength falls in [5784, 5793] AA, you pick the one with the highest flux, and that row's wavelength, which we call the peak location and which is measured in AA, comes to 5792.41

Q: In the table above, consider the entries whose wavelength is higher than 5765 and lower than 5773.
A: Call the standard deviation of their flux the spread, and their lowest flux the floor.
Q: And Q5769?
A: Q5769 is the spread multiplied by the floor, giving 4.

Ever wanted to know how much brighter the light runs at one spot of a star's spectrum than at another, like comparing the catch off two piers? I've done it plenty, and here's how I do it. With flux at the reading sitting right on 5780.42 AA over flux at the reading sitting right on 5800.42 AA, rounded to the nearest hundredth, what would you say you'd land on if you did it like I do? 0.92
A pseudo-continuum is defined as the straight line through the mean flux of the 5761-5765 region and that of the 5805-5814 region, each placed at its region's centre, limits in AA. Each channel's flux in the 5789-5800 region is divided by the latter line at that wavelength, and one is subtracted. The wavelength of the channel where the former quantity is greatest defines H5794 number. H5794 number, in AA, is 5792.41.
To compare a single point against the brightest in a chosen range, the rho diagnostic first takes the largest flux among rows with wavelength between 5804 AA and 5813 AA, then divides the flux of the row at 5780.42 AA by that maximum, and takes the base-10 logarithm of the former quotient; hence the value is -0.122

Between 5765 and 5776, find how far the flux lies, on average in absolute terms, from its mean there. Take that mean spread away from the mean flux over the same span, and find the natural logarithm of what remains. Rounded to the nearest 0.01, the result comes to 2.97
